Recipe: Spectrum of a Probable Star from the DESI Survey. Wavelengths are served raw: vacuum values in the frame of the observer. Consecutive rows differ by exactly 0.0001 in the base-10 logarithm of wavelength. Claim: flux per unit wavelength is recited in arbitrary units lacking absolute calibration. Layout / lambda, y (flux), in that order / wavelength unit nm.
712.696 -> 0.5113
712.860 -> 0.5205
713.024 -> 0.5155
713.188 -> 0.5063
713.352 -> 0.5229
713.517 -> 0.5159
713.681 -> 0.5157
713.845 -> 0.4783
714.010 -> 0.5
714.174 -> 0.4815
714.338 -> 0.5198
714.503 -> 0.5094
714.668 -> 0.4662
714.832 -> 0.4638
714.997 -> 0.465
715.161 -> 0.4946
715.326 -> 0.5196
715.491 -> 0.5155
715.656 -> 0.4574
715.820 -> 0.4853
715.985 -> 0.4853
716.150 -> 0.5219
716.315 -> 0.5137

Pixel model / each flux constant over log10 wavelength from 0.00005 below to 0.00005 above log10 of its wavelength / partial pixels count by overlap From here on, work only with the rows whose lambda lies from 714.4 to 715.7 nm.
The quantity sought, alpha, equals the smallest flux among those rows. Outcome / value 0.4574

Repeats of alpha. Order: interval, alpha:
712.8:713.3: 0.5063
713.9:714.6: 0.4815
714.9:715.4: 0.465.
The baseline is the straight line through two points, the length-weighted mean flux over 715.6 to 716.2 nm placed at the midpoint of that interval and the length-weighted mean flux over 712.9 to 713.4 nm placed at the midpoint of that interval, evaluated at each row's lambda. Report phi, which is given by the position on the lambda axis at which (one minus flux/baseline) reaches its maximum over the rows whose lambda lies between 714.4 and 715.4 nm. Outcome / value 714.832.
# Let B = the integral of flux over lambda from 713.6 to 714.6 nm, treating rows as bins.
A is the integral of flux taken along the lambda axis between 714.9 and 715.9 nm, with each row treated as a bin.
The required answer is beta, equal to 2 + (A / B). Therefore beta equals 2.98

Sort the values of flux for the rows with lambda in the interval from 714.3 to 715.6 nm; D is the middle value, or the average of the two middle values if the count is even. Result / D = 0.502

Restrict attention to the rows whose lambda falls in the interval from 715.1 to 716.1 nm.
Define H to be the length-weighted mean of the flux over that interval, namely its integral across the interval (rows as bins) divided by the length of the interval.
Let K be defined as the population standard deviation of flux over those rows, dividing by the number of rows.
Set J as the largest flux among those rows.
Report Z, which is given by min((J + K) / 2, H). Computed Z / 0.270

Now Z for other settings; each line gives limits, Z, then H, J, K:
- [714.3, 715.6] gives 0.272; 0.492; 0.5198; 0.0238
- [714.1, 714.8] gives 0.271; 0.492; 0.5198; 0.0214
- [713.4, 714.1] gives 0.266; 0.503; 0.5159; 0.0154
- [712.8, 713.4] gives 0.265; 0.516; 0.5229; 0.0064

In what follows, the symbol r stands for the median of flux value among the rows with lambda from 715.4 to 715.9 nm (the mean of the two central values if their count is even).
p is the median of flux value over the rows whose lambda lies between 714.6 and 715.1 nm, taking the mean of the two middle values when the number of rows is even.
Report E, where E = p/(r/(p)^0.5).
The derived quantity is 0.65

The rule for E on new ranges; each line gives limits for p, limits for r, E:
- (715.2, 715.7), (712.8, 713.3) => 0.72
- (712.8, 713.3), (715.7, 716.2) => 0.76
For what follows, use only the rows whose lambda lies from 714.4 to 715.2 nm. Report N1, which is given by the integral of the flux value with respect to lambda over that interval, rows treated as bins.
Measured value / 0.38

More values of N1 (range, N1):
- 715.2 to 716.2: 0.50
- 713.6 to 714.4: 0.40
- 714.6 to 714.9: 0.14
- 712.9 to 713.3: 0.21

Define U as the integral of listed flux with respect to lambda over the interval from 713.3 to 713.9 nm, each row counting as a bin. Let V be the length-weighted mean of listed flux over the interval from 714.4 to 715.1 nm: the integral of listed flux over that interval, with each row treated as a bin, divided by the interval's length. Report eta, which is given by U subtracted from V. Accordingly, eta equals 0.173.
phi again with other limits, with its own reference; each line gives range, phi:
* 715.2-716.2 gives 715.656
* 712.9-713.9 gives 713.845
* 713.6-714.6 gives 713.845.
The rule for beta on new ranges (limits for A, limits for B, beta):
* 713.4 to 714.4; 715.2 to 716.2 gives 3.01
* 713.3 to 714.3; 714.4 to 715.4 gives 3.03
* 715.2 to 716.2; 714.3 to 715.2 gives 3.14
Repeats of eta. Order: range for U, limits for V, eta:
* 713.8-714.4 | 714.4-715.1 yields 0.181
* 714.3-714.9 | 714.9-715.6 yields 0.203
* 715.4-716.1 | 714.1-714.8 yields 0.151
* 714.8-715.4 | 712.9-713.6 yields 0.223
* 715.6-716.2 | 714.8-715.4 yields 0.195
